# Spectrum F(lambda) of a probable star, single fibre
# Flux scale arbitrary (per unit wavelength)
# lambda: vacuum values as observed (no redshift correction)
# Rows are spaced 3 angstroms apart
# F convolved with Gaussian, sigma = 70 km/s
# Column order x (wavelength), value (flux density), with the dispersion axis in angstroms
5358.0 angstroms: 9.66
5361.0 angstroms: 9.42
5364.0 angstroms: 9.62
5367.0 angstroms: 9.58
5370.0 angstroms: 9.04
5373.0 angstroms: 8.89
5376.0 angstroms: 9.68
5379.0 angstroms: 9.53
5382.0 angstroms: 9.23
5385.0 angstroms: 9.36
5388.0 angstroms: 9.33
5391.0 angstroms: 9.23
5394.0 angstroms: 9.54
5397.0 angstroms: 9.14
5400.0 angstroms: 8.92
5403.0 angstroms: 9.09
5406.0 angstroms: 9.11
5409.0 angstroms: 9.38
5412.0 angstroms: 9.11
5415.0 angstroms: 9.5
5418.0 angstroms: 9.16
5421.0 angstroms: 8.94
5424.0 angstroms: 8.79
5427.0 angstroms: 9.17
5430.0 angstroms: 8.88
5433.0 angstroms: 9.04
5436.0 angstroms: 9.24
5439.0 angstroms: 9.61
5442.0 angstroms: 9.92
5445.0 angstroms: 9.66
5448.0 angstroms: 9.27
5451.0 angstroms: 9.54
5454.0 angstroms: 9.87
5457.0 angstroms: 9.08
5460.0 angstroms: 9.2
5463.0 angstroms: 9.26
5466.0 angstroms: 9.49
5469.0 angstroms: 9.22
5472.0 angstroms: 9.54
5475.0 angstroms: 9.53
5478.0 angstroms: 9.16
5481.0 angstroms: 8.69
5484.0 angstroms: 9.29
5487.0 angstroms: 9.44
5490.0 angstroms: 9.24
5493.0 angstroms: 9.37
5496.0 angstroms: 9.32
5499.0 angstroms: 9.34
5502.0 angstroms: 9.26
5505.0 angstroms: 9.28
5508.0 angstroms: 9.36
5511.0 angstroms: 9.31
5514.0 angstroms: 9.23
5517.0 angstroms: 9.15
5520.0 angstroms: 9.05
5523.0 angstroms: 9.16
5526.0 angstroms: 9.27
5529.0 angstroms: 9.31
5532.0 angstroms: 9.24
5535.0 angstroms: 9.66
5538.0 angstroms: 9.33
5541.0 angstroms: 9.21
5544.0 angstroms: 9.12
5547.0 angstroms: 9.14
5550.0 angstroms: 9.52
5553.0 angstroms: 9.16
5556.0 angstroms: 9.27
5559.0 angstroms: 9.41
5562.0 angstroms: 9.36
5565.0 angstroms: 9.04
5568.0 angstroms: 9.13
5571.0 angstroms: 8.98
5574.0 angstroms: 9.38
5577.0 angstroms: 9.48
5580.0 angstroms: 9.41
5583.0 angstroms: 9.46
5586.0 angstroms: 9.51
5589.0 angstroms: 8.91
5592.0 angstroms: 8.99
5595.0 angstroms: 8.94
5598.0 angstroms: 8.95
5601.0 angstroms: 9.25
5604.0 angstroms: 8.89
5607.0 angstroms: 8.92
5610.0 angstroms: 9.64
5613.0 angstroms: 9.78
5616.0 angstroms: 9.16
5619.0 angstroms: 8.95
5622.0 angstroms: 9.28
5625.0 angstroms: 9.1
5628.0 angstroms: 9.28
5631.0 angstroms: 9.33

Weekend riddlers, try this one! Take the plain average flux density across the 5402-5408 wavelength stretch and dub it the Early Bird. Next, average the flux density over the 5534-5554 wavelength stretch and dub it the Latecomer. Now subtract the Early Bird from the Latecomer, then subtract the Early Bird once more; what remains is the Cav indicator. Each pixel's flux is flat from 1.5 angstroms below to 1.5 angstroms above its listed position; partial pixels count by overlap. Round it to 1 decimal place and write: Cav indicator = -8.9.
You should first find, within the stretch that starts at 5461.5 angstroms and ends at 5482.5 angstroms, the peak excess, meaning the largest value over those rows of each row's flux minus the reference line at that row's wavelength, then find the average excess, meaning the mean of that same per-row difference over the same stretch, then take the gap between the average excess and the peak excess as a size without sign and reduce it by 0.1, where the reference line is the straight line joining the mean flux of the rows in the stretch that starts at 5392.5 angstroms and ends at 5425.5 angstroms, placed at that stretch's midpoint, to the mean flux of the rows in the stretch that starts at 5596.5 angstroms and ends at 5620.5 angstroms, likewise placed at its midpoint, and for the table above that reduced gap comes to 0.17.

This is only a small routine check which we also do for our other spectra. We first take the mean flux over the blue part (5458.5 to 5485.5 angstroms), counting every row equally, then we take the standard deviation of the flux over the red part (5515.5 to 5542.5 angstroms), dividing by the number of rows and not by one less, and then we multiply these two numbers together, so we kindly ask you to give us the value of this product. 1.50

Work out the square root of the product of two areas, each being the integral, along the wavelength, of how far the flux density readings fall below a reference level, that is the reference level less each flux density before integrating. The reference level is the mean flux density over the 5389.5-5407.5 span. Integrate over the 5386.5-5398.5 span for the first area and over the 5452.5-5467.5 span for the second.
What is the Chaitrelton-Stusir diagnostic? 2.3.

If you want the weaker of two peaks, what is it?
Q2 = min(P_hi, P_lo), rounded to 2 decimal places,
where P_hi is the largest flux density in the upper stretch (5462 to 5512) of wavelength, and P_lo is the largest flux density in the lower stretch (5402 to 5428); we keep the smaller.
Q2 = 9.50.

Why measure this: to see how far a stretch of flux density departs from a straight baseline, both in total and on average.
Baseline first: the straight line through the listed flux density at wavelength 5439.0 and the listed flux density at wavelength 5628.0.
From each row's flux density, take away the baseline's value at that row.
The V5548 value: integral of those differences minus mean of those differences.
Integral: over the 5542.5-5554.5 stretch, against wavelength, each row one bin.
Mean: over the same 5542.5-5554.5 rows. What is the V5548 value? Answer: -2.0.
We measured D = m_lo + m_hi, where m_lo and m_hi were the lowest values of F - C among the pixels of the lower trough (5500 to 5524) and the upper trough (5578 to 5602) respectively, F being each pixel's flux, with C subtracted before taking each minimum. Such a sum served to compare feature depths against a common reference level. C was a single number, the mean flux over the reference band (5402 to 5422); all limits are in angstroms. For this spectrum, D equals -0.4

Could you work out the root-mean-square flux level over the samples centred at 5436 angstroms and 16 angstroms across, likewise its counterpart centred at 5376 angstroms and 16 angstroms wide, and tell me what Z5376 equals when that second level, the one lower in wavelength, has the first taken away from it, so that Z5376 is -0.07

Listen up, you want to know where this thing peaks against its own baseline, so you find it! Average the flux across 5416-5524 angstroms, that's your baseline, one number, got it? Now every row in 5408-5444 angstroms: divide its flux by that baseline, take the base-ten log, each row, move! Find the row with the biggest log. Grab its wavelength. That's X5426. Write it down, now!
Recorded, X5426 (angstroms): 5442.0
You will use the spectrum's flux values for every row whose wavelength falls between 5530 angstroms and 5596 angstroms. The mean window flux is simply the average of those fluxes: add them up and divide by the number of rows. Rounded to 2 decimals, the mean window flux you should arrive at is 9.26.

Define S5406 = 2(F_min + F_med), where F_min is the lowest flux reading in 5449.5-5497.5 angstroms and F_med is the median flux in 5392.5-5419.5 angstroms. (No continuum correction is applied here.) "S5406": 35.7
